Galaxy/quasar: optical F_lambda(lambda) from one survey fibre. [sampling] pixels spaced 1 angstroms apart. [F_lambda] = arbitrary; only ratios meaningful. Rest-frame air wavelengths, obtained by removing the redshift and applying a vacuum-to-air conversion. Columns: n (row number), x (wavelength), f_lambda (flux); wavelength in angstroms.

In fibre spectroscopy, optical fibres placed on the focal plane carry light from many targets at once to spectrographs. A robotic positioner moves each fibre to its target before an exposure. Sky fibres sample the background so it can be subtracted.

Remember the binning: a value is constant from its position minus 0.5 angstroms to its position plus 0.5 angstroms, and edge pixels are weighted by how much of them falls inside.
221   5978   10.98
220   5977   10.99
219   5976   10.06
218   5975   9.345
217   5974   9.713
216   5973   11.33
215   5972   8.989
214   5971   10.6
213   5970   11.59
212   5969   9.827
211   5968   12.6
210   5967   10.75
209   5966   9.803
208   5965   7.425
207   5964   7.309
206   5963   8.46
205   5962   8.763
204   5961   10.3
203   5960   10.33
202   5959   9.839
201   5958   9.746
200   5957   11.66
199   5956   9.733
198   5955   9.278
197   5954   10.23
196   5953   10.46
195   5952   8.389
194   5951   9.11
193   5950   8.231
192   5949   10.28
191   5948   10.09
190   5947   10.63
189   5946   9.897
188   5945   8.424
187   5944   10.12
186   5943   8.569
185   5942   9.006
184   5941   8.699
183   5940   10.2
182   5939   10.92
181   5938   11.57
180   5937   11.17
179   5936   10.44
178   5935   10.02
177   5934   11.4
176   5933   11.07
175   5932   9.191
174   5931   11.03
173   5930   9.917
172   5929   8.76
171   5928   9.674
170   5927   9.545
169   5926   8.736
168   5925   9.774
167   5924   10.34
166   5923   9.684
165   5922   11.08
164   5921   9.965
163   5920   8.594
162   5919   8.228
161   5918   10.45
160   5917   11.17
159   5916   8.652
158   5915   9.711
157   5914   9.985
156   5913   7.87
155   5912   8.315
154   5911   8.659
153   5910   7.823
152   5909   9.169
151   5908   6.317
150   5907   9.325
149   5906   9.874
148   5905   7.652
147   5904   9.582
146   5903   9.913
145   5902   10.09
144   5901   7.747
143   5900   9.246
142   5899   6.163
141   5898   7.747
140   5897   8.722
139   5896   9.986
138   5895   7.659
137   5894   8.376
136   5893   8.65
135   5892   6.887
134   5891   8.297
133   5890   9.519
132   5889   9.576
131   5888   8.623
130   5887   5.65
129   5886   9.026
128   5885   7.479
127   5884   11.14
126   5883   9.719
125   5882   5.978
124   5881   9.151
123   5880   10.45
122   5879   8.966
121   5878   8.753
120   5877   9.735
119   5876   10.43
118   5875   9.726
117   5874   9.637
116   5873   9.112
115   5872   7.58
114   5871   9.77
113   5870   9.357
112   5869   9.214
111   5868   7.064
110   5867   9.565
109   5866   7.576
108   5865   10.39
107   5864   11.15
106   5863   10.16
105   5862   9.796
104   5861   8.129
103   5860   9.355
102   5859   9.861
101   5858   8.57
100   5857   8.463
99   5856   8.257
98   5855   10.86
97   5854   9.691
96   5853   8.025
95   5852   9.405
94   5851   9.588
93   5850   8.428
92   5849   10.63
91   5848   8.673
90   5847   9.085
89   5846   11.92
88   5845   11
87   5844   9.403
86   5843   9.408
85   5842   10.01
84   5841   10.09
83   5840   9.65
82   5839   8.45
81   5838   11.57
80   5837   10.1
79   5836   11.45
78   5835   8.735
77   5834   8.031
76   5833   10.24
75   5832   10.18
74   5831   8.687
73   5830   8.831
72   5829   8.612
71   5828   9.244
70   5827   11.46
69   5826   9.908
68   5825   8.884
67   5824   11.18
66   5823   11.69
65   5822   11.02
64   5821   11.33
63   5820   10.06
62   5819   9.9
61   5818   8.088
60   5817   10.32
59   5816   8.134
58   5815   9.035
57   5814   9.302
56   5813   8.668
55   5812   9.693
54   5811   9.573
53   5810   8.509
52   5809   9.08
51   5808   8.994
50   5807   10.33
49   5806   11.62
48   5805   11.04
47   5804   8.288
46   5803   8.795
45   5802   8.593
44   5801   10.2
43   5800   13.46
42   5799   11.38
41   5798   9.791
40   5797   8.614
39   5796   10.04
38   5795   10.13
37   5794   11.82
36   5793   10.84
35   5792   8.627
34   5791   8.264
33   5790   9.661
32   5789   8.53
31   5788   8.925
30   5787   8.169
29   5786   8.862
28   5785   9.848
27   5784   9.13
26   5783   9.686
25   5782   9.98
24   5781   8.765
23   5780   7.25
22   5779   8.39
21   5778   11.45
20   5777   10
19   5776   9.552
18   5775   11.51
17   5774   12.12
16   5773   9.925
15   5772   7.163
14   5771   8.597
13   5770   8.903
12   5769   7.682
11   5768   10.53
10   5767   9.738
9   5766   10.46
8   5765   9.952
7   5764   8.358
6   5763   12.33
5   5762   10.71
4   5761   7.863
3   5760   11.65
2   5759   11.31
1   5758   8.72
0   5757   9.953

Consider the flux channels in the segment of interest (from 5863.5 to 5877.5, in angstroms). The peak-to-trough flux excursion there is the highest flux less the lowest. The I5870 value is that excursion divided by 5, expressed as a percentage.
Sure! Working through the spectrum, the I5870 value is 82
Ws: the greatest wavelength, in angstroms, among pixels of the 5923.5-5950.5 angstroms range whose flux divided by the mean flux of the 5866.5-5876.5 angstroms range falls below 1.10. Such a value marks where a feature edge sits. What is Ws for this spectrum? 5950 angstroms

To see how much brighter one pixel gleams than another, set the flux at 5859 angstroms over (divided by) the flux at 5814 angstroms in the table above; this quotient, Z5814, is 1.06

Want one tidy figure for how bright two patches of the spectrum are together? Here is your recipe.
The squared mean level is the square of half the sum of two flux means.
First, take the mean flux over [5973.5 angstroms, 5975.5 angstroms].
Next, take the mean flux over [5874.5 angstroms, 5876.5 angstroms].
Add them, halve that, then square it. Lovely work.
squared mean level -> 96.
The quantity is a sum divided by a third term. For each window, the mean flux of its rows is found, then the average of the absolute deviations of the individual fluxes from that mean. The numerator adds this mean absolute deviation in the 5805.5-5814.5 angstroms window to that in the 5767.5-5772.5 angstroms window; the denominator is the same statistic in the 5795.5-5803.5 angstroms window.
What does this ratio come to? 1.4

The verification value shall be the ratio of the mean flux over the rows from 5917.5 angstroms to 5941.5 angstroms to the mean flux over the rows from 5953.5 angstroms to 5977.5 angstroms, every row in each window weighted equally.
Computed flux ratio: 1.01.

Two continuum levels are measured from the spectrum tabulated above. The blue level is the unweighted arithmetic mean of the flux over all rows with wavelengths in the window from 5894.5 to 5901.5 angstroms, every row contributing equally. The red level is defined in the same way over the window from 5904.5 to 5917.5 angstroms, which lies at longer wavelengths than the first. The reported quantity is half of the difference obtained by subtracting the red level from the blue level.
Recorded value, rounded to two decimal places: -0.31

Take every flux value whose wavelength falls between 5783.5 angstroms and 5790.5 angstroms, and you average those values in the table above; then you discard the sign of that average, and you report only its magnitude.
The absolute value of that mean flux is 9.0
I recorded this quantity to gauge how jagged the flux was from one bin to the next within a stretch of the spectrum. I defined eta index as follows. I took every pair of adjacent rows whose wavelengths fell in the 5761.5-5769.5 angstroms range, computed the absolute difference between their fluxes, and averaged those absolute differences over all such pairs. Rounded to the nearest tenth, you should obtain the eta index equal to 1.7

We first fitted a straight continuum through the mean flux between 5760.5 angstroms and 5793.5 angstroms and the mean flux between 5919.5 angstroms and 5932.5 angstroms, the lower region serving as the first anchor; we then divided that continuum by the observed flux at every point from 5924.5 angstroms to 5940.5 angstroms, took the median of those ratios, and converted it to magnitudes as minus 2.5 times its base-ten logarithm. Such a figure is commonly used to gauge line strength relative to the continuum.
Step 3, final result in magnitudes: 0.041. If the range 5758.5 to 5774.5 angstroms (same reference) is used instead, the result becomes 0.057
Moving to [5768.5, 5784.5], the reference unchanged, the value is -0.014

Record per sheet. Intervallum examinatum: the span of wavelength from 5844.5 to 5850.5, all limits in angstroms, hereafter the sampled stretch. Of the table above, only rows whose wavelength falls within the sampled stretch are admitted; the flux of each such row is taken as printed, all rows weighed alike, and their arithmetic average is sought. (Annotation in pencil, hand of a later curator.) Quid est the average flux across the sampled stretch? 10.0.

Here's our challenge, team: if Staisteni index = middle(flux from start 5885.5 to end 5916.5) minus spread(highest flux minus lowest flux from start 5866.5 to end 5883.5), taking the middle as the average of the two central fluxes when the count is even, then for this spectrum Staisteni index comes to 4.2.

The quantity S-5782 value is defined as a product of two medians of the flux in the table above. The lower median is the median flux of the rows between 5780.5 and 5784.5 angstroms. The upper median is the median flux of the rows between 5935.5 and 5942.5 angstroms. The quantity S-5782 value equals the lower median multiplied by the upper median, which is 98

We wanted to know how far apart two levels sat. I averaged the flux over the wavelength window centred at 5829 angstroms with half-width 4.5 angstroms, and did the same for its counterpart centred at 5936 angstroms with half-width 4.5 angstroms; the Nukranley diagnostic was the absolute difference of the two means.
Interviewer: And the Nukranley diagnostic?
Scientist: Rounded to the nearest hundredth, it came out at 1.10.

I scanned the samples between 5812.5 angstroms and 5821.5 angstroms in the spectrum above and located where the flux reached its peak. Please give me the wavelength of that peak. 5821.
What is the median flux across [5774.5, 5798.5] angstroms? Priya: 9.6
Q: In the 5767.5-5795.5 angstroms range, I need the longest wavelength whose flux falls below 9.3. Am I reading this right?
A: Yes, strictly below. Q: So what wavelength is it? 5792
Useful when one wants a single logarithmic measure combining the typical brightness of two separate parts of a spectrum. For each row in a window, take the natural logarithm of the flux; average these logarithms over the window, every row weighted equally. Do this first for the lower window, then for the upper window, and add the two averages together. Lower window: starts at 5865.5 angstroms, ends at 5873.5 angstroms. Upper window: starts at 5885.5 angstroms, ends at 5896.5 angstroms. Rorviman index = 4.27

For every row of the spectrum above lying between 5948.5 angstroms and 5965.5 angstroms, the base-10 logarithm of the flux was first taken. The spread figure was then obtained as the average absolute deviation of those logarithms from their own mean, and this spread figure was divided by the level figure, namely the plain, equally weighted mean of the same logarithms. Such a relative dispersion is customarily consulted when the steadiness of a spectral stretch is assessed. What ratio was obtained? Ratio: 0.046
